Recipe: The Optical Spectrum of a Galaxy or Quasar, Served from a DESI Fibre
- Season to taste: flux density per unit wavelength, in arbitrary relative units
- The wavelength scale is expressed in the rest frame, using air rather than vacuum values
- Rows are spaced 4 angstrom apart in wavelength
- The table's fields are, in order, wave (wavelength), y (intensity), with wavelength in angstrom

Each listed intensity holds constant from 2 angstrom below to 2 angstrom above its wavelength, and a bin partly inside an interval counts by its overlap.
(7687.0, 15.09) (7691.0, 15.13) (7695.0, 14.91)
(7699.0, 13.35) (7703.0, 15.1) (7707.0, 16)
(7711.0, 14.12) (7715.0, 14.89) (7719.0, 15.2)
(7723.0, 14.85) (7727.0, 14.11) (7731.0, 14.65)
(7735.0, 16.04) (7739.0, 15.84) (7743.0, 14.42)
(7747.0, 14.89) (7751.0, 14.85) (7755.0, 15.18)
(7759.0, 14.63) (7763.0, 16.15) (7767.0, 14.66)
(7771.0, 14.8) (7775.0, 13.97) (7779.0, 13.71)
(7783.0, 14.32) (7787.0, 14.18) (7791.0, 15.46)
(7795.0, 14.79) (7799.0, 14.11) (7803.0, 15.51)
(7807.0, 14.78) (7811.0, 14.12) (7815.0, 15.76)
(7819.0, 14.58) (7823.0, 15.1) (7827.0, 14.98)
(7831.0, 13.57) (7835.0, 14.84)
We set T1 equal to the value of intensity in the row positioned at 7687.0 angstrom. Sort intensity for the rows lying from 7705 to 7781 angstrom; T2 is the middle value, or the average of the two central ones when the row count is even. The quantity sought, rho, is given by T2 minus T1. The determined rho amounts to -0.24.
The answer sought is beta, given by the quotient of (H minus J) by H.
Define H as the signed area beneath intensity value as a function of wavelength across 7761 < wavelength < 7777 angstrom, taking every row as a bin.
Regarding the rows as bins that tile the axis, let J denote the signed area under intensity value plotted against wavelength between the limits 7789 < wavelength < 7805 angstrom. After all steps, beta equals 0.00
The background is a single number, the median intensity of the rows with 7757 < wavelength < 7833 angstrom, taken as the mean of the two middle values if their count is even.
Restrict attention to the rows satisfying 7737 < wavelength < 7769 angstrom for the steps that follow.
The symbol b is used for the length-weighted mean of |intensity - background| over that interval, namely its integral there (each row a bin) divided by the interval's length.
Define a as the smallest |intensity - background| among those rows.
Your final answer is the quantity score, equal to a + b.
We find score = 0.485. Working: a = 0.000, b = 0.485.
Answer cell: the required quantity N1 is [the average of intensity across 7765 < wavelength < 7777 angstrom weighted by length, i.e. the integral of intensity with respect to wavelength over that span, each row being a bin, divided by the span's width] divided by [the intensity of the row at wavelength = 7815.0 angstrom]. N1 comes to 0.92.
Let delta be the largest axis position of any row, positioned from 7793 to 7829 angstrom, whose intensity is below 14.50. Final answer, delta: 7811.0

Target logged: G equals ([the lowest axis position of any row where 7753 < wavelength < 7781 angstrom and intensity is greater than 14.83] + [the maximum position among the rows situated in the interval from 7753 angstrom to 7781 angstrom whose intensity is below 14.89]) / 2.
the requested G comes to 7767 angstrom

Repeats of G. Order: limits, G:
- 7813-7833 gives 7823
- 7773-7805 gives 7795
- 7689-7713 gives 7701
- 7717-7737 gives 7725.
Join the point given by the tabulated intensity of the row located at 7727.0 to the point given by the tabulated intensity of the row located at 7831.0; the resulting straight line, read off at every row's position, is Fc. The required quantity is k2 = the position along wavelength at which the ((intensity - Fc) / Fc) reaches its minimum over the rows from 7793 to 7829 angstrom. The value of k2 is 7799.0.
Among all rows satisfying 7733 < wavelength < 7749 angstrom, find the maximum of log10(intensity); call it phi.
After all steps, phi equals 1.21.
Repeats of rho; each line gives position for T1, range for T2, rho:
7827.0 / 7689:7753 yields -0.09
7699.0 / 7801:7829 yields 1.63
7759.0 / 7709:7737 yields 0.22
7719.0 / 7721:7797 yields -0.41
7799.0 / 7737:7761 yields 0.76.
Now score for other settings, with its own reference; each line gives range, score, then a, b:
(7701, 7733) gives 0.490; 0.010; 0.480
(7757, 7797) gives 0.505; 0.000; 0.505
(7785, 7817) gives 0.691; 0.120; 0.571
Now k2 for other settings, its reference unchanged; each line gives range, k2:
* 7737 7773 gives 7743.0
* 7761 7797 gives 7779.0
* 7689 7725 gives 7699.0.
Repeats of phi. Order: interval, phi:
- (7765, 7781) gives 1.17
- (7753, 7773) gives 1.21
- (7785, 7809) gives 1.19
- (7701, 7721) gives 1.20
